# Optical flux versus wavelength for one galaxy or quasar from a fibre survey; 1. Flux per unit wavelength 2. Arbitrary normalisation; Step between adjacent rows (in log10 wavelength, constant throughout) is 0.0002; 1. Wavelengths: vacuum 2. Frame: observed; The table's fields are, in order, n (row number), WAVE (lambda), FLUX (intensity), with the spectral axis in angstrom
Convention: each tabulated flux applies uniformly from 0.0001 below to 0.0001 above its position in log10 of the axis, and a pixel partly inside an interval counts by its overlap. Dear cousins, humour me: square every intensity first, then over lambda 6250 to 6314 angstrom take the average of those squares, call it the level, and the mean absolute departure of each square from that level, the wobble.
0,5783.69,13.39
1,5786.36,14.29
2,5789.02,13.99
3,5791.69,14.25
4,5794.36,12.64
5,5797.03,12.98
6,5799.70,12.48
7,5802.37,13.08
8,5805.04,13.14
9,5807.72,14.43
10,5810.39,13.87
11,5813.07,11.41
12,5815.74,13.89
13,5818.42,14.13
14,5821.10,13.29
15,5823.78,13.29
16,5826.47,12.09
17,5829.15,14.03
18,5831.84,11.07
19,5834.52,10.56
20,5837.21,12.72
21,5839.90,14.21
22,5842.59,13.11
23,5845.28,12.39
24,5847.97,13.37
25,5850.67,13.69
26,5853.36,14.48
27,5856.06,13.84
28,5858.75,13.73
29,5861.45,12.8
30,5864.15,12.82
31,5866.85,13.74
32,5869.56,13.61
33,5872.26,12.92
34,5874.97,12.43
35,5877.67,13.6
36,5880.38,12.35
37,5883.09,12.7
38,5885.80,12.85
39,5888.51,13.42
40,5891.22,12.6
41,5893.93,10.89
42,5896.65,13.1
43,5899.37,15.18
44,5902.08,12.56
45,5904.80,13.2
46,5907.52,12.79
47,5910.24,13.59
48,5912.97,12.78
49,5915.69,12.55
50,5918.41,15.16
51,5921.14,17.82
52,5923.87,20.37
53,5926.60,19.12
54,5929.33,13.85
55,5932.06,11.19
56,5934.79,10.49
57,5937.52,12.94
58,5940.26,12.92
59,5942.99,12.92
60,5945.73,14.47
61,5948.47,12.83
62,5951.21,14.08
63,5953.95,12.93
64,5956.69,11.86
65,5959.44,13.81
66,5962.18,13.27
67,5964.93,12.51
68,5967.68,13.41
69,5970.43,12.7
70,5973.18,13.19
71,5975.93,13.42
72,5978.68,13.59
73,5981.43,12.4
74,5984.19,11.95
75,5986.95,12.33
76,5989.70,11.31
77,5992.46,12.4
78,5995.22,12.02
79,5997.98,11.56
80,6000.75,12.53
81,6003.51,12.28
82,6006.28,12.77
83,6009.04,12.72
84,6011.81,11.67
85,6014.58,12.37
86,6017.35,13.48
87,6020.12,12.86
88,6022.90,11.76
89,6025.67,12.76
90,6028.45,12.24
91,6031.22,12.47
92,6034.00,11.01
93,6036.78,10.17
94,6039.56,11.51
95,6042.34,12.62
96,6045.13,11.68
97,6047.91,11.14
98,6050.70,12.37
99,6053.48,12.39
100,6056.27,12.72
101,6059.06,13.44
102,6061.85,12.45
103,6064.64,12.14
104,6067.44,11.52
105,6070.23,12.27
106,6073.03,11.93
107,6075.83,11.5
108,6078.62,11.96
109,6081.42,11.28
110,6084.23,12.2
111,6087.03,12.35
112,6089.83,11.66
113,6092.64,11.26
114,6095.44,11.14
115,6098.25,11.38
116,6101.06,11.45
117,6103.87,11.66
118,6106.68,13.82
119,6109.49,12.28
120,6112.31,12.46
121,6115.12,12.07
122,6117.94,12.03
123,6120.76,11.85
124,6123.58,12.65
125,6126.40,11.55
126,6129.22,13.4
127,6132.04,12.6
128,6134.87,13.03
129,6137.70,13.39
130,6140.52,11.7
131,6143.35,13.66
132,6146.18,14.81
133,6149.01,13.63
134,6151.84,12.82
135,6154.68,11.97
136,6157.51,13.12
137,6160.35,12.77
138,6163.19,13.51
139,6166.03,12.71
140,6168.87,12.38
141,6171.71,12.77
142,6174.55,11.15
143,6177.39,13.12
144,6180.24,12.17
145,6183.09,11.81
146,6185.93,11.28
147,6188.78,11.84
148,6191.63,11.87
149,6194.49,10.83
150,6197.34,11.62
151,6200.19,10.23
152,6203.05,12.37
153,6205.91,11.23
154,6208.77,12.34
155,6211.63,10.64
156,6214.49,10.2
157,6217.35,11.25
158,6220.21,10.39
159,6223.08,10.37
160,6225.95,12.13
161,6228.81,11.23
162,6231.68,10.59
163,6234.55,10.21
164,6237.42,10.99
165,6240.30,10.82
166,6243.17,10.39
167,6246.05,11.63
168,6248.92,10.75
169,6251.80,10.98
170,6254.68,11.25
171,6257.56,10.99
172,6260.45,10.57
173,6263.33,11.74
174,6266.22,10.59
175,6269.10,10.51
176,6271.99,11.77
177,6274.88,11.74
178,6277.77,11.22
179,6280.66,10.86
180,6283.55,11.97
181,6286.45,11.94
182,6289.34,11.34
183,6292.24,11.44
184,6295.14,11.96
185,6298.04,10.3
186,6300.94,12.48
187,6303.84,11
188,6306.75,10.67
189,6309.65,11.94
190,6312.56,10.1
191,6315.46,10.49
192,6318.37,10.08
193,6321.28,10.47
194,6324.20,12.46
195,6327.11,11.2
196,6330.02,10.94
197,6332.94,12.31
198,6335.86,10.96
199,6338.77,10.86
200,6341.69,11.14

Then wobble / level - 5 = -4.90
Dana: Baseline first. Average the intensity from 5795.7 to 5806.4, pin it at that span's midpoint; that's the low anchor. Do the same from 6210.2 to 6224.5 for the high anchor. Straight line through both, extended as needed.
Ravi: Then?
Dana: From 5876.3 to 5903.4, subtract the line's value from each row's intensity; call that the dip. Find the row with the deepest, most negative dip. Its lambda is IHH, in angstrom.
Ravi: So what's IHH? 5893.93 angstrom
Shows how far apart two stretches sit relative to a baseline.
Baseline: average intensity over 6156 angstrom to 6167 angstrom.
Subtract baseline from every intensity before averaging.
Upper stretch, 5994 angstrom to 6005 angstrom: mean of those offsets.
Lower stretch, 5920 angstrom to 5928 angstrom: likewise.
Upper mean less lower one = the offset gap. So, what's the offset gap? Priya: -7.0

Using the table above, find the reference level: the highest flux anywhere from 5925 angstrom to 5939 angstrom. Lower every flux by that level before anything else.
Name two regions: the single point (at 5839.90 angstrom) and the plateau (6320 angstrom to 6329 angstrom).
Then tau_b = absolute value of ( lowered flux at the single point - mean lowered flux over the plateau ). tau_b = 2.8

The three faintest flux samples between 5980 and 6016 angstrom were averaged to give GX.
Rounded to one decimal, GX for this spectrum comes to 11.5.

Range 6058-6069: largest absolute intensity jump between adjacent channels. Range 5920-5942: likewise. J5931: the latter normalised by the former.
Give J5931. 5.32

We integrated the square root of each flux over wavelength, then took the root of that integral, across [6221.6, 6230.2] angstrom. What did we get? 5.4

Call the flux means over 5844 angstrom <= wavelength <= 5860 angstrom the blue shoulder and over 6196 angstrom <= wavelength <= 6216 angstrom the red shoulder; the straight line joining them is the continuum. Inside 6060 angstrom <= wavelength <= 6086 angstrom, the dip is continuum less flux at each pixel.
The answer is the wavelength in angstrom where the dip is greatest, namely 6081.42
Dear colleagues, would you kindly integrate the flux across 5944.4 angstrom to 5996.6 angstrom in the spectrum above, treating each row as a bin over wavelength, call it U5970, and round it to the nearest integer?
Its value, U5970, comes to 672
